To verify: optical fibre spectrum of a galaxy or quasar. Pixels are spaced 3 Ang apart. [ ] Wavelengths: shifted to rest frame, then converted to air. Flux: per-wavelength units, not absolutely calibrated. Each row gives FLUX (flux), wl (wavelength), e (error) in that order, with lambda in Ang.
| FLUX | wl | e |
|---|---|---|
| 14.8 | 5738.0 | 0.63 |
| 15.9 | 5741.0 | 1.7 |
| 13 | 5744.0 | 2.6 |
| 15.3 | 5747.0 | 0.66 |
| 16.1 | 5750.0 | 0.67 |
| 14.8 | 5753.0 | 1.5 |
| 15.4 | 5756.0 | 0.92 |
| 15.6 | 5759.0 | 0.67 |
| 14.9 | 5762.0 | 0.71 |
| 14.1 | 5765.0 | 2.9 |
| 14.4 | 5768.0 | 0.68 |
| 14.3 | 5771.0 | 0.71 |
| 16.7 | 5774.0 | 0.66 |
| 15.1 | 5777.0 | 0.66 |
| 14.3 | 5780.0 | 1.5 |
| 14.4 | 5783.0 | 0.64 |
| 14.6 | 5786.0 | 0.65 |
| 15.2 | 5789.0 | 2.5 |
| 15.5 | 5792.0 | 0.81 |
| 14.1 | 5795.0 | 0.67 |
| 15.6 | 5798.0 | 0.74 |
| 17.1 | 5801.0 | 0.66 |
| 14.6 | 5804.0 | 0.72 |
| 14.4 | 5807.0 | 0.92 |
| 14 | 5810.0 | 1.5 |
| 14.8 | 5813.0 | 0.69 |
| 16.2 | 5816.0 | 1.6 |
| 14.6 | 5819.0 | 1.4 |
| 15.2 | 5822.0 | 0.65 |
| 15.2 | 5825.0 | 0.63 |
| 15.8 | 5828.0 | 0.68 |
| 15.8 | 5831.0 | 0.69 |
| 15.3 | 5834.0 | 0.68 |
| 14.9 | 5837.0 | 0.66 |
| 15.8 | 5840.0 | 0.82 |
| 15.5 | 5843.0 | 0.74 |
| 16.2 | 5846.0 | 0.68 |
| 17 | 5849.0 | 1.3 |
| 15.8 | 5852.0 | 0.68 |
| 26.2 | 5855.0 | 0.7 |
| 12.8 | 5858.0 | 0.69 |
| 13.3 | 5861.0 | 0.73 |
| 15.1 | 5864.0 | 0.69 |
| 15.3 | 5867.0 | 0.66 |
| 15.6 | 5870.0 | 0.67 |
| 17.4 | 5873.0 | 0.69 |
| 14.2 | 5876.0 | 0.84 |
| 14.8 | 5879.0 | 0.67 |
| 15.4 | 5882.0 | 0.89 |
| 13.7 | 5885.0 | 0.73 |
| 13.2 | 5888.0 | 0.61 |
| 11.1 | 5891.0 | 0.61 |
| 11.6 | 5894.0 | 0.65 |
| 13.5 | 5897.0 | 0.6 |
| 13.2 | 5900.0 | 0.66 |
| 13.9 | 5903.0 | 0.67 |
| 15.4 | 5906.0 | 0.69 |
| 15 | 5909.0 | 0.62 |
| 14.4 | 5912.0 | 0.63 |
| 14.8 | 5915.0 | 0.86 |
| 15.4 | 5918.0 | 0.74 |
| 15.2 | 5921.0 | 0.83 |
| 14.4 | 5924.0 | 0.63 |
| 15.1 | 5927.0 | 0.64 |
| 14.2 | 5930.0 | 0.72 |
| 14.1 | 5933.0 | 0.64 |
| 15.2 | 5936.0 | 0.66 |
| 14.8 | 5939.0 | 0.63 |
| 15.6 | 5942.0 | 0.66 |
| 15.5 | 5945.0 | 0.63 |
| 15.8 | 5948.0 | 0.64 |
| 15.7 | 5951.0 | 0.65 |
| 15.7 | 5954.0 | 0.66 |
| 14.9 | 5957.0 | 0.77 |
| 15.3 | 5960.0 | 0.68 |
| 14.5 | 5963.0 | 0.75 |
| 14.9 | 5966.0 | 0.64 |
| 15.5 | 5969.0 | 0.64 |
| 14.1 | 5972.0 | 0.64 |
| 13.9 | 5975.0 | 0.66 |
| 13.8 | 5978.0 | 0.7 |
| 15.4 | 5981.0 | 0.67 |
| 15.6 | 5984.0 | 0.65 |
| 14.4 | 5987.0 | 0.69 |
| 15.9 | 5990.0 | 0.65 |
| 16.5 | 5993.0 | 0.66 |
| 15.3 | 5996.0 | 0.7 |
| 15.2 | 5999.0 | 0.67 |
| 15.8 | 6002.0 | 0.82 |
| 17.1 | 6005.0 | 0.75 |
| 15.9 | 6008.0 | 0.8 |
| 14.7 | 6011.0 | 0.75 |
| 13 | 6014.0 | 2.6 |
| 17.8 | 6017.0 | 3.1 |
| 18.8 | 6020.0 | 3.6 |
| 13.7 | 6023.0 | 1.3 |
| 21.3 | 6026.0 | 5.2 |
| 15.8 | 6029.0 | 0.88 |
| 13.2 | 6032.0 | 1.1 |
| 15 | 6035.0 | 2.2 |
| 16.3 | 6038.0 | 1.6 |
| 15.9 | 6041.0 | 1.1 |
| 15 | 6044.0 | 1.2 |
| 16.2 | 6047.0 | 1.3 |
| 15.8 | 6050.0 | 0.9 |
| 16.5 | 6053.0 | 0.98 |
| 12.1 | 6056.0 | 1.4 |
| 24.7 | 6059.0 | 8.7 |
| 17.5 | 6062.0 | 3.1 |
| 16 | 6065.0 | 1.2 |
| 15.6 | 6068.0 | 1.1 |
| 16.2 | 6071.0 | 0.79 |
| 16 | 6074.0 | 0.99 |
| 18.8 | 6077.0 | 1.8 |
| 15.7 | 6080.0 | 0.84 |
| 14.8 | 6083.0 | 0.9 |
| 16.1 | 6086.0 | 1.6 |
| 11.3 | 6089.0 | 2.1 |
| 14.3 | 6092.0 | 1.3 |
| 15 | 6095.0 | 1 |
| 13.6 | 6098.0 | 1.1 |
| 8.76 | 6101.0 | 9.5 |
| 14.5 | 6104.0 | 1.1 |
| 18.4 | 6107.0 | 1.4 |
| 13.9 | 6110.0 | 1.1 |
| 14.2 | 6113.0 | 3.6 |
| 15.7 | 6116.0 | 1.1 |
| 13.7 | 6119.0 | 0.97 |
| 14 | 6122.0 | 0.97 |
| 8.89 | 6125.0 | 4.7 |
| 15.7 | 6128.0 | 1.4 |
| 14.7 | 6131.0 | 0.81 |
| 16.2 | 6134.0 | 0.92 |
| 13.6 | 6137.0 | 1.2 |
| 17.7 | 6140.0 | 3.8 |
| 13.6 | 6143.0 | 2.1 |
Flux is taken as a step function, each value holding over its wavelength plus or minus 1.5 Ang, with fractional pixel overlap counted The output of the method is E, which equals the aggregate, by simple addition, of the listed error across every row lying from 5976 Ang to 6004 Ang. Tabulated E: 6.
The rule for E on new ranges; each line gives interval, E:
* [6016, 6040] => 19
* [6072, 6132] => 38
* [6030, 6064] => 24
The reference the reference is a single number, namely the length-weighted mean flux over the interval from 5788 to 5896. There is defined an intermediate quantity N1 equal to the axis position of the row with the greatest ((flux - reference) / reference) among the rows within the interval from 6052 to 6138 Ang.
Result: 6059.0 Ang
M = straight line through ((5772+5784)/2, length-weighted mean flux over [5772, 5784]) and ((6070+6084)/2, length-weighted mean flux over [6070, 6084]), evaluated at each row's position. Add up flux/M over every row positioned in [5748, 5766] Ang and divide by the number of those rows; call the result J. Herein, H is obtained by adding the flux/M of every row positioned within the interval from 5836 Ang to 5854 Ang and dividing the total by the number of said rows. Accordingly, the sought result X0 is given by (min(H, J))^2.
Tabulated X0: 1.02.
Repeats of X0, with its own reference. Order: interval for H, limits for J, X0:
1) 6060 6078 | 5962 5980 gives 0.82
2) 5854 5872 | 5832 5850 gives 1.05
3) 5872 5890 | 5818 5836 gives 0.90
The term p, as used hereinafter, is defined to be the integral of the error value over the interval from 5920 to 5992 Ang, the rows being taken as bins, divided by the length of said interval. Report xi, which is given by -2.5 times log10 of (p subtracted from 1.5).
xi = 0.20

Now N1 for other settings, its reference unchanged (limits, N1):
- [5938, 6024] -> 6020.0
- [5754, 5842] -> 5801.0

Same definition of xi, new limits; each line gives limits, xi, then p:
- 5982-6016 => 0.58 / 0.91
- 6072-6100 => 2.88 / 1.43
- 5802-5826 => 0.78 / 1.01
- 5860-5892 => 0.26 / 0.71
